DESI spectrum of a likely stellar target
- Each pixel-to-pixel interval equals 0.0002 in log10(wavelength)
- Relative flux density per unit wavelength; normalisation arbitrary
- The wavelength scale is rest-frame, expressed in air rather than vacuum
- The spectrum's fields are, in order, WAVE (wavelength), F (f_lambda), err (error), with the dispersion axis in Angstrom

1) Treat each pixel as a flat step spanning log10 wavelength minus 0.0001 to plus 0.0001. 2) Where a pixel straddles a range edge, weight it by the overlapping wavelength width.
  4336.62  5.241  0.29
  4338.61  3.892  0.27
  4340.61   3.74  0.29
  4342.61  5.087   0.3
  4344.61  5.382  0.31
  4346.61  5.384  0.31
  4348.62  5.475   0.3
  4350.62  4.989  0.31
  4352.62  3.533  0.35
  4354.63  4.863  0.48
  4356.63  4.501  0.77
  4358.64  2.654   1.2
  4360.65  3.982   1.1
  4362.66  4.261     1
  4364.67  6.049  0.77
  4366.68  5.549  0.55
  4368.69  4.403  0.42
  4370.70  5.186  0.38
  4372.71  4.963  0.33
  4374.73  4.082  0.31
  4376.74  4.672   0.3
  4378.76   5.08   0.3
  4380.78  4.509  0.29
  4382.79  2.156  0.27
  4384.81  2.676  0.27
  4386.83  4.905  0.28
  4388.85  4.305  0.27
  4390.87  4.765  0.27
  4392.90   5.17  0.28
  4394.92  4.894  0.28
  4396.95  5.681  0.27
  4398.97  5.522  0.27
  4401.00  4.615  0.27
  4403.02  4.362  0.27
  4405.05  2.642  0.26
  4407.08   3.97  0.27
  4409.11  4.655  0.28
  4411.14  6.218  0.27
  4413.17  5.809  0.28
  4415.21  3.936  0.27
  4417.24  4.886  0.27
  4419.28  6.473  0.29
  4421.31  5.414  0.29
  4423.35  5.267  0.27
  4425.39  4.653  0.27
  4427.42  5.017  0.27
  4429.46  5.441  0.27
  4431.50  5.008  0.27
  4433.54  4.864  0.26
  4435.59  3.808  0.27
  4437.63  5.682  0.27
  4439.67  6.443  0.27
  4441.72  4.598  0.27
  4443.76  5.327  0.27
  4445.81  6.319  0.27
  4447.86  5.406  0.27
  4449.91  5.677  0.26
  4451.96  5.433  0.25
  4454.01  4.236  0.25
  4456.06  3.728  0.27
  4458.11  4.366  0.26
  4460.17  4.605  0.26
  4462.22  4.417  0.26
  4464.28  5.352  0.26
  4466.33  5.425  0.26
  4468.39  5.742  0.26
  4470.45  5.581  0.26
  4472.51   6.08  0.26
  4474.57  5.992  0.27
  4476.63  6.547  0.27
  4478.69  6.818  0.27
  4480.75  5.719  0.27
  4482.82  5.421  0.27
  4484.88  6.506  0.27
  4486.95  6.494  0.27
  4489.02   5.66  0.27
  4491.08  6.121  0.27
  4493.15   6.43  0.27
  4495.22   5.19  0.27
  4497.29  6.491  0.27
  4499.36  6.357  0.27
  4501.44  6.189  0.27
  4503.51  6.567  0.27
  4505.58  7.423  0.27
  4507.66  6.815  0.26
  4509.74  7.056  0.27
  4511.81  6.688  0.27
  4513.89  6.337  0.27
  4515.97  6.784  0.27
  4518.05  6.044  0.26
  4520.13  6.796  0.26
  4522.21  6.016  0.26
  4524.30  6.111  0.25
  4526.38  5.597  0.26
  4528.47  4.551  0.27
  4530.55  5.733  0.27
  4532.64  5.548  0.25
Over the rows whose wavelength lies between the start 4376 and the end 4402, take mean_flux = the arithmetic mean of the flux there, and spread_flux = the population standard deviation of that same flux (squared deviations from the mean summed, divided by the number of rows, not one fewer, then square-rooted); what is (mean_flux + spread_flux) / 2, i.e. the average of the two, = 2.76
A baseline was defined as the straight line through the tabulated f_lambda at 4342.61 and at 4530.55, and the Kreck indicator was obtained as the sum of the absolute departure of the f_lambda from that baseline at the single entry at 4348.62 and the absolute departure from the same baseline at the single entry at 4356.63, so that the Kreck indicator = 1.0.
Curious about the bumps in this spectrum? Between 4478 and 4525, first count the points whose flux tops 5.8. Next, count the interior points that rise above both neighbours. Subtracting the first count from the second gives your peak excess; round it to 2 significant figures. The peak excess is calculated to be -12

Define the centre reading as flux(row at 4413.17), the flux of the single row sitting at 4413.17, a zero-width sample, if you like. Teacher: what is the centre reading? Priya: 5.809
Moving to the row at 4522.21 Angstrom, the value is 6.016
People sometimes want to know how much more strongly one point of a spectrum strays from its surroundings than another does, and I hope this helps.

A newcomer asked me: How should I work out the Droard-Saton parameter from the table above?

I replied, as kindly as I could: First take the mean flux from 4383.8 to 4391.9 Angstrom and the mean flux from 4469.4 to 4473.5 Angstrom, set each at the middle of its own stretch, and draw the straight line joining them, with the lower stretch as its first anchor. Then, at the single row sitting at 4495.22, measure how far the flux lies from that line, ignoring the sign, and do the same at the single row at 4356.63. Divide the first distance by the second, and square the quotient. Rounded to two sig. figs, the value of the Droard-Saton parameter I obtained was 1.3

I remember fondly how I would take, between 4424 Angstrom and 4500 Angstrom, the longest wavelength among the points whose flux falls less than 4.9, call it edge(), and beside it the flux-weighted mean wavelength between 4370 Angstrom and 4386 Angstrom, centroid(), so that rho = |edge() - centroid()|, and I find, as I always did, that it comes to 85.4 Angstrom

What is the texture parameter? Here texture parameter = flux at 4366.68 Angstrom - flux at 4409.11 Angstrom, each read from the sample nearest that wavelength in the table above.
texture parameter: 0.89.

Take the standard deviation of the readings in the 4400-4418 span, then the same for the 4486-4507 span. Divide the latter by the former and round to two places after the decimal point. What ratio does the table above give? 0.56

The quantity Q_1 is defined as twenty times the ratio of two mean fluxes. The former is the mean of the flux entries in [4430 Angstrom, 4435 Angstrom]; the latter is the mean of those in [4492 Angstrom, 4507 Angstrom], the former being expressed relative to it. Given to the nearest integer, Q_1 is 15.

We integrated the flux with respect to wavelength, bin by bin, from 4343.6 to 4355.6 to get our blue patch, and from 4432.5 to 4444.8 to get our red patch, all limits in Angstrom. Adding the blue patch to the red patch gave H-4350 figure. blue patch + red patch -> 122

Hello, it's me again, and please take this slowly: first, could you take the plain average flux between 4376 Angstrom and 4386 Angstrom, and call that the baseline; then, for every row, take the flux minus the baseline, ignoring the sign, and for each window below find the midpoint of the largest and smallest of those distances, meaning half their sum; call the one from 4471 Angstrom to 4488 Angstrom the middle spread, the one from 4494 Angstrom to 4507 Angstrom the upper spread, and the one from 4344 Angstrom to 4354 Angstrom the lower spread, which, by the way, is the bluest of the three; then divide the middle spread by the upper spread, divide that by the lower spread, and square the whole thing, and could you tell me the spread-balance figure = 0.91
